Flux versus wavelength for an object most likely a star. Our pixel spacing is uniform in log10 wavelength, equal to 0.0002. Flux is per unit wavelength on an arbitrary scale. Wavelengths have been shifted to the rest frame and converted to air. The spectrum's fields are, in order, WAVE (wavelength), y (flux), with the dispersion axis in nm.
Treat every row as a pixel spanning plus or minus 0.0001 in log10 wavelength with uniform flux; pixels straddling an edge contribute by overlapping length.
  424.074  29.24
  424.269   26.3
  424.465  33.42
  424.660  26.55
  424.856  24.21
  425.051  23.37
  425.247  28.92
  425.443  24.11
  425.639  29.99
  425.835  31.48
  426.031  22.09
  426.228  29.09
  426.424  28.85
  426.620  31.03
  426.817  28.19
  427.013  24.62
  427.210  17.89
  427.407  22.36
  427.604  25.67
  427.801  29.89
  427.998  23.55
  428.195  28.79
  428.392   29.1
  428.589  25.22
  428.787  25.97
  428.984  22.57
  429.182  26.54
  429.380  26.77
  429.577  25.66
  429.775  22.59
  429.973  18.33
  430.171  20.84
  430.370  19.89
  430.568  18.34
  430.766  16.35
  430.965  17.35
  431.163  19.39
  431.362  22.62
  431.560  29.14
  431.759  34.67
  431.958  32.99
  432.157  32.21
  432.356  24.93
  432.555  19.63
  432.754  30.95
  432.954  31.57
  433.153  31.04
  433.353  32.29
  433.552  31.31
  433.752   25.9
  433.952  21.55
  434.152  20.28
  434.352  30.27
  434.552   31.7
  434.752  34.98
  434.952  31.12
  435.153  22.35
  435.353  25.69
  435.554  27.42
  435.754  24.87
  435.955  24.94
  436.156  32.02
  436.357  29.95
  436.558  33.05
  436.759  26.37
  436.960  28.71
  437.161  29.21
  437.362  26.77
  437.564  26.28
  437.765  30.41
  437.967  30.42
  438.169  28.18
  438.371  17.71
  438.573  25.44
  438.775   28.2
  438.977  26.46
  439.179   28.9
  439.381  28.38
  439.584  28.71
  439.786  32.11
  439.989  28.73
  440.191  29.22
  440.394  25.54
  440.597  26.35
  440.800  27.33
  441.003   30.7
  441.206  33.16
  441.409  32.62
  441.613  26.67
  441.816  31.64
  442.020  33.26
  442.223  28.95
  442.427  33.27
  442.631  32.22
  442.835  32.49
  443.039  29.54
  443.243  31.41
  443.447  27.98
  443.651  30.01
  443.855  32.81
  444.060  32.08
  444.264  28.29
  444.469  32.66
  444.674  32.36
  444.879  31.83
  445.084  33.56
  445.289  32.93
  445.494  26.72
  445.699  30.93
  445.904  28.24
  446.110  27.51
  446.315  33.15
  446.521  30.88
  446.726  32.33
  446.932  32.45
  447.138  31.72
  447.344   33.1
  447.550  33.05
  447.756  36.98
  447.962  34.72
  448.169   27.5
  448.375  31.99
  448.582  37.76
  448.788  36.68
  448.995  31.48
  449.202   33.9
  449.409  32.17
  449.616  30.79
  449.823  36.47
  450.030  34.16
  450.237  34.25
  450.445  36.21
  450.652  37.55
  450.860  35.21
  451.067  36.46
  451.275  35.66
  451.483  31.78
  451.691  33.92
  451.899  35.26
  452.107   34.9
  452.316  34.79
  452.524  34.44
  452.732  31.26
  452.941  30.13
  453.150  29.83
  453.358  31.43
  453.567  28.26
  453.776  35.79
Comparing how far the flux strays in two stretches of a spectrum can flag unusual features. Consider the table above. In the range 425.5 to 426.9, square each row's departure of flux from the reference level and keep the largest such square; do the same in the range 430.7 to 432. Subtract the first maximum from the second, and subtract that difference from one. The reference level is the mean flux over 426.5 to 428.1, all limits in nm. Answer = -48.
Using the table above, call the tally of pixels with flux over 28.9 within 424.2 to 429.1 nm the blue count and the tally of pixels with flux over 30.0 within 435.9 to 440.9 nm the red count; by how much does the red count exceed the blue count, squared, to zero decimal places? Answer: 9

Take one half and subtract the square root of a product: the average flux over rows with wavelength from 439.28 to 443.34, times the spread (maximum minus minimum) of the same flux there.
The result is -14.8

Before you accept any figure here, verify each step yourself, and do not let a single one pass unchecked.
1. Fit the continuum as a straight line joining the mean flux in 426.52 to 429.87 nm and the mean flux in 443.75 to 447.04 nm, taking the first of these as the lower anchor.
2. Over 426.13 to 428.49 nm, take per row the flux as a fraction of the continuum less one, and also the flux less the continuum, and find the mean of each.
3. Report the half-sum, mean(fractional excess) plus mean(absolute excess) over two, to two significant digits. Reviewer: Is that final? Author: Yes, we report 0.62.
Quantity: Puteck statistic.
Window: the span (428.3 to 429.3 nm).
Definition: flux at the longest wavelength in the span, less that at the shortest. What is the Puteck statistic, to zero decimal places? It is -3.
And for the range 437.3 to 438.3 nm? 1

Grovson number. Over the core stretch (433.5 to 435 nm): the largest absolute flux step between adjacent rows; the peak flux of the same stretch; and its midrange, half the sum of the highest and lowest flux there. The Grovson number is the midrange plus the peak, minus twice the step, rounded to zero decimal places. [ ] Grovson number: 43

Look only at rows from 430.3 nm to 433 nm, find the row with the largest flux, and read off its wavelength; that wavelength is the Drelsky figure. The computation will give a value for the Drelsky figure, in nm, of 431.759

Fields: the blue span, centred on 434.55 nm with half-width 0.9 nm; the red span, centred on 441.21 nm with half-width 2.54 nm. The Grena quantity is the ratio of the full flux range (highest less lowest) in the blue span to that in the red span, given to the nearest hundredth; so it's 1.90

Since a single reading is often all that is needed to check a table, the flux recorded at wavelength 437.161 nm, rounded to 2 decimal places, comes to 29.21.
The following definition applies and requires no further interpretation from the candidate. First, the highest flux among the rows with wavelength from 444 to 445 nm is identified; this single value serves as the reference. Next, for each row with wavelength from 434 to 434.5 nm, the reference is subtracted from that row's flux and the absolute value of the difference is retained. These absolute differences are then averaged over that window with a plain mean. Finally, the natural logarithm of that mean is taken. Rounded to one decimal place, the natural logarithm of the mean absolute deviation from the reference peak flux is 2.0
